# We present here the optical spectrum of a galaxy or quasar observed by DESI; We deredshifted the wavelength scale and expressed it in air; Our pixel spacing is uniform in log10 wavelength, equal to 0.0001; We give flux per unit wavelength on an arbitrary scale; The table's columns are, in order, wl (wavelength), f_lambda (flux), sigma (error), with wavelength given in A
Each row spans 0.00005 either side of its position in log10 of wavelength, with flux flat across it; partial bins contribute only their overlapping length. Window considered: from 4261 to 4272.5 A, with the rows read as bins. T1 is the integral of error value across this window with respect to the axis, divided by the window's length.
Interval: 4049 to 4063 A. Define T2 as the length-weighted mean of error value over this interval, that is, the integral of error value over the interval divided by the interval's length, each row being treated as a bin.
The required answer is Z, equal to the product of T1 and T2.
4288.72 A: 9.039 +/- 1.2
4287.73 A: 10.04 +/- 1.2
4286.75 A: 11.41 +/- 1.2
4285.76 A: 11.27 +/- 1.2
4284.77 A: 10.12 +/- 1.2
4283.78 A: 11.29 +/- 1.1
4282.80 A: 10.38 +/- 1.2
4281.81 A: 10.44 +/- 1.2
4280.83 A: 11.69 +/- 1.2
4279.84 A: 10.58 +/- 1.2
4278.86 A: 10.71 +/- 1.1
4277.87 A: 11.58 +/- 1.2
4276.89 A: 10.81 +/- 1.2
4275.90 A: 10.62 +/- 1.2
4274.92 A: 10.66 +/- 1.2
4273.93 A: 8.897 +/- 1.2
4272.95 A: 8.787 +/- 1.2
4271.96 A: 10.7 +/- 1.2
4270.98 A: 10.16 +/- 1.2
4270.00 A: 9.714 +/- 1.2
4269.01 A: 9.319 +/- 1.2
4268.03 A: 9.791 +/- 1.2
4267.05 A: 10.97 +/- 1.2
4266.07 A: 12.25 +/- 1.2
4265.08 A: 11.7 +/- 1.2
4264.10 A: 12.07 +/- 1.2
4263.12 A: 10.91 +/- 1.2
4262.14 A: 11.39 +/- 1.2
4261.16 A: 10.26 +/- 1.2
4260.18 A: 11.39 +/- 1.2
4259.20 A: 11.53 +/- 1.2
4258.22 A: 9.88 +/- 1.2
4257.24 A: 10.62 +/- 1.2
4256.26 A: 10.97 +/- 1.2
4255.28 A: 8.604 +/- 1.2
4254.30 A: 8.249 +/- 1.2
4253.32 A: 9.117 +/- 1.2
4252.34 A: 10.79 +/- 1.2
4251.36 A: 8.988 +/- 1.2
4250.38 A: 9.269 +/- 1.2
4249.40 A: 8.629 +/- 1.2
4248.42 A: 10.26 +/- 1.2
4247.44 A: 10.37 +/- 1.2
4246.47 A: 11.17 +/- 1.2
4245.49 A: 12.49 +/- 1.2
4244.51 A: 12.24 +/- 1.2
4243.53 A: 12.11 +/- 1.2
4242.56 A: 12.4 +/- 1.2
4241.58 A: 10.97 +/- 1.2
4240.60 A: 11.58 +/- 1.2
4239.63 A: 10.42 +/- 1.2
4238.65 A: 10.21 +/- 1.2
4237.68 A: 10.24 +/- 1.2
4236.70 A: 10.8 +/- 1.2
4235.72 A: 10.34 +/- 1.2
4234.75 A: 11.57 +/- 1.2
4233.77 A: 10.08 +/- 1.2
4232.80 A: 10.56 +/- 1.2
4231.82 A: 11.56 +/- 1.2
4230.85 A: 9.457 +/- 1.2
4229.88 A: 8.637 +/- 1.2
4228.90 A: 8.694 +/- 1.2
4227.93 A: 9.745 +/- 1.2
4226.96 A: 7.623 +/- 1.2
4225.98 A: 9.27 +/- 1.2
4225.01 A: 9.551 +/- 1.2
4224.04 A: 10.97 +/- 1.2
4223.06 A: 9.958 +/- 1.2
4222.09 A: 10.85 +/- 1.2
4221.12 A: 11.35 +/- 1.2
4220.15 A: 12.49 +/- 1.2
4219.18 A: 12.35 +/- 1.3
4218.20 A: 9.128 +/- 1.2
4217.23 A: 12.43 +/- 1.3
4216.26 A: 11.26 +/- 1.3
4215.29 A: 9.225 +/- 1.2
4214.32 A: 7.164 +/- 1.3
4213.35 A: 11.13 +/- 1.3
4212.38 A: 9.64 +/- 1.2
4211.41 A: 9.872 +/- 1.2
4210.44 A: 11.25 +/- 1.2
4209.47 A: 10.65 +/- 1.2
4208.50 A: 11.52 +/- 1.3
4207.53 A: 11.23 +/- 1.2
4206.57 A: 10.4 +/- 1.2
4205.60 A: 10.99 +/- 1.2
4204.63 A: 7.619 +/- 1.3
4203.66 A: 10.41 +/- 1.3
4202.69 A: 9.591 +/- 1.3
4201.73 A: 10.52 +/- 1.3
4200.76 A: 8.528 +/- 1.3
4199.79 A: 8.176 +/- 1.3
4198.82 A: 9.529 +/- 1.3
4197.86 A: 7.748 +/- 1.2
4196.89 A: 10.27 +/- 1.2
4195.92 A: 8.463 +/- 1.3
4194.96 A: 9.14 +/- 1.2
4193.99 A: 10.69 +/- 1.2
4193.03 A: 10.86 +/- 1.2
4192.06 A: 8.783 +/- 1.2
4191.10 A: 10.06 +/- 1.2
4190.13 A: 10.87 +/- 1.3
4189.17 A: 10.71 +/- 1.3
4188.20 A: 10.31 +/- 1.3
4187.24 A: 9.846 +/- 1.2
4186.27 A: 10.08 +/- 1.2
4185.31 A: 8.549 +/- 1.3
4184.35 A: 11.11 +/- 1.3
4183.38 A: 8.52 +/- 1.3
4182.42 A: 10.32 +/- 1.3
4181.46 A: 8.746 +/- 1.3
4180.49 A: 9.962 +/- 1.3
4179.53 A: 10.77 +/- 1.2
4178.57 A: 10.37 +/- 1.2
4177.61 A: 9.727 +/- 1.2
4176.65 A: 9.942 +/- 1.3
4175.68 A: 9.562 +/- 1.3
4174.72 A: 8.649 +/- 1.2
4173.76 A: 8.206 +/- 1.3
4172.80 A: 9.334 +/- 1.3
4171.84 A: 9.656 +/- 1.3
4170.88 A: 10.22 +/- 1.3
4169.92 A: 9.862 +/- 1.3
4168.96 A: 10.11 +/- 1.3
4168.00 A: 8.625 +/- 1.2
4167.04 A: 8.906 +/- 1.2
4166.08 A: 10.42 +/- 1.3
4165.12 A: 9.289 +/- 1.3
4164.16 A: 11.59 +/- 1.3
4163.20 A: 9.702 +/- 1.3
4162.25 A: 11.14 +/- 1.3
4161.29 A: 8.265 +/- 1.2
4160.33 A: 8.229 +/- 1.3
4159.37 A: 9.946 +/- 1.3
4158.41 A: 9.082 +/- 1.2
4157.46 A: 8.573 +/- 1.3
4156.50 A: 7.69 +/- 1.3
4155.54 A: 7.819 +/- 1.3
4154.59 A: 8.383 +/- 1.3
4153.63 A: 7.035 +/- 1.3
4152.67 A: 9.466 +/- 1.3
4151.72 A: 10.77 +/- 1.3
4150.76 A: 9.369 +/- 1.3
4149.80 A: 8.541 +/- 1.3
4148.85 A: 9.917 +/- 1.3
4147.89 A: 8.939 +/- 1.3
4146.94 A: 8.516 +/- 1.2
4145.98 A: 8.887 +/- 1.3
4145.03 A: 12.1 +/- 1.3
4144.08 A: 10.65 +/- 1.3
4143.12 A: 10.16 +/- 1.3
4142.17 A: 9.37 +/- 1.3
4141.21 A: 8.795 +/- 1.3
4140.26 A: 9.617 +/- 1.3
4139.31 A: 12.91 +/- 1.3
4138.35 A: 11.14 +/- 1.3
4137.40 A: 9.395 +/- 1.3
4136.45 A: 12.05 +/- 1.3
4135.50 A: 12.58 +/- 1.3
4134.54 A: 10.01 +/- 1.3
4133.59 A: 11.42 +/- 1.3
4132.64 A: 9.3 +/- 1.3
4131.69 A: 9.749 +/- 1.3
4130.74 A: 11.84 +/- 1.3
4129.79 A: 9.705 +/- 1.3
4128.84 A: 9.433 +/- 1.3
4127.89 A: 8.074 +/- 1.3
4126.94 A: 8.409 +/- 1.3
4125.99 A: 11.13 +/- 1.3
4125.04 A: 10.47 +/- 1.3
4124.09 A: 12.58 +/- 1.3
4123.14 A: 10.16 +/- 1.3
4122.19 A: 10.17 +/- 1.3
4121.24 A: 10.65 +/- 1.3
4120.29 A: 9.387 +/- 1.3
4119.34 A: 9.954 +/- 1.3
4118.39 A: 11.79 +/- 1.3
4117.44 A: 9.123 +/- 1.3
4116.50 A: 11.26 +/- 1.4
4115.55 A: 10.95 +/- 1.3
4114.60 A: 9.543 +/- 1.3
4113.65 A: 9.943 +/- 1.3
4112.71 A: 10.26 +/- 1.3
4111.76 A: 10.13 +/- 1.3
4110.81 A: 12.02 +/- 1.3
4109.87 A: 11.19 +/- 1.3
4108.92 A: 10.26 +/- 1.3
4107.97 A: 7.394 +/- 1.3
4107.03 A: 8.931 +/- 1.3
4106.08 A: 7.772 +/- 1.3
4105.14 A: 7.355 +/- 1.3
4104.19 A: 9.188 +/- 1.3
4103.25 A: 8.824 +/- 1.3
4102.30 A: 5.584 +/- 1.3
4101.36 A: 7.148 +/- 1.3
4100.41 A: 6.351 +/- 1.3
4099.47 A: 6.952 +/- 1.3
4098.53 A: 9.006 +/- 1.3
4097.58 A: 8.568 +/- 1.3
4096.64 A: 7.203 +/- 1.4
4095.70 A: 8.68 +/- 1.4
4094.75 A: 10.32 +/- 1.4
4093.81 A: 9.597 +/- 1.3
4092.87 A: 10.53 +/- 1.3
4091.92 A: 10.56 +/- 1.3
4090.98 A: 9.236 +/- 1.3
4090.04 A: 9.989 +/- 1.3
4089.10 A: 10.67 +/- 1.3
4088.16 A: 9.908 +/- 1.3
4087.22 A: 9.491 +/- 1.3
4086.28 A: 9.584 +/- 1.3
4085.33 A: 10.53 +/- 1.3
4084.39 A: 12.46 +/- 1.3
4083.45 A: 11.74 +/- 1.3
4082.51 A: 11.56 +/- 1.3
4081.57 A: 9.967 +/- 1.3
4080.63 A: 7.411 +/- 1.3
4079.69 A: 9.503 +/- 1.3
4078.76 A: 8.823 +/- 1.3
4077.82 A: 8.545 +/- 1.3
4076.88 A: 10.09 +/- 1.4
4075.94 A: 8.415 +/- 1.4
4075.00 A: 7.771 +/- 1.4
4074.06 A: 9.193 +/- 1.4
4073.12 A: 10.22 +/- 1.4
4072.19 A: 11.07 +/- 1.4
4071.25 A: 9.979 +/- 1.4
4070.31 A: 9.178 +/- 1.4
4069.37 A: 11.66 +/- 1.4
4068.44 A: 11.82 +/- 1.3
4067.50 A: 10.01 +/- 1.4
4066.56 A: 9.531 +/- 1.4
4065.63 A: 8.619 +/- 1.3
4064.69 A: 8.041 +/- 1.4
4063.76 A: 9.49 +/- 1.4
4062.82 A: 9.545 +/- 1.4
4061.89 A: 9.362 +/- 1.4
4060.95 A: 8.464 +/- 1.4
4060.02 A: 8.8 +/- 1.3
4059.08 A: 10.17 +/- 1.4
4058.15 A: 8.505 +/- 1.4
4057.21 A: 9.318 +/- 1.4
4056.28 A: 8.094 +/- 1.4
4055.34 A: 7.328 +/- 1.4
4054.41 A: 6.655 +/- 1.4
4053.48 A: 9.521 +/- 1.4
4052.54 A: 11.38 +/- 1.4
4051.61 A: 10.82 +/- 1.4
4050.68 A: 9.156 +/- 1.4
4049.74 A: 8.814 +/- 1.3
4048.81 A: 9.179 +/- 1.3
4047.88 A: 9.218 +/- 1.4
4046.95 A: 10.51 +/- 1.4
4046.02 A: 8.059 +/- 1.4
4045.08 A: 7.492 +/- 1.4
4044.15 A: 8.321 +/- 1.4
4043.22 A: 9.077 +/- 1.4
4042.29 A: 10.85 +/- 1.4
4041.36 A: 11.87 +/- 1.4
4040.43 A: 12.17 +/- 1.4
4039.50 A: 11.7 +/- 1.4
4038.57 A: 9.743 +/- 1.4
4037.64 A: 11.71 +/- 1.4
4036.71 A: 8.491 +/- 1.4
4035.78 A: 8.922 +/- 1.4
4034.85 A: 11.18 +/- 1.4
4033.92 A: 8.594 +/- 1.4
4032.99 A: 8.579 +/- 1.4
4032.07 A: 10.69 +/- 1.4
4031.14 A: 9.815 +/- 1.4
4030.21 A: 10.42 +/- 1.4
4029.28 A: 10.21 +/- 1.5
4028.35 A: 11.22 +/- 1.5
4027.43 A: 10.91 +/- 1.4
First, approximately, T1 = 1.20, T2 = 1.38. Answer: 1.66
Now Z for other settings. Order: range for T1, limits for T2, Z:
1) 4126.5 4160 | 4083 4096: 1.70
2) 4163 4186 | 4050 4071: 1.76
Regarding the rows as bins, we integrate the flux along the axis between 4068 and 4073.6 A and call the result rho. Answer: 59.7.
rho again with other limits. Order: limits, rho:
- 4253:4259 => 58.1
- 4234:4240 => 63.4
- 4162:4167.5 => 55.8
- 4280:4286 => 65.0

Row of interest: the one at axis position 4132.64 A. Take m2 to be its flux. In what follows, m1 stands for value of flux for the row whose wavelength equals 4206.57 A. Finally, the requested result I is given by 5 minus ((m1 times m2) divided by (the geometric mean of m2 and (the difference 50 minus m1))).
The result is -0.04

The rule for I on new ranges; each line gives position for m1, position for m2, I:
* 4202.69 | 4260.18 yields -0.09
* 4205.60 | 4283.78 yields -0.91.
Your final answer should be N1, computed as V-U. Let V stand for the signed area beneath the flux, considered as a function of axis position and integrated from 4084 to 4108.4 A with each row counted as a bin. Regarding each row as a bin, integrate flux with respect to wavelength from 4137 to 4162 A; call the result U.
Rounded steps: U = 235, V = 217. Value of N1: -17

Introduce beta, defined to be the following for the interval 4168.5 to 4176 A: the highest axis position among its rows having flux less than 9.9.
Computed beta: 4175.68 A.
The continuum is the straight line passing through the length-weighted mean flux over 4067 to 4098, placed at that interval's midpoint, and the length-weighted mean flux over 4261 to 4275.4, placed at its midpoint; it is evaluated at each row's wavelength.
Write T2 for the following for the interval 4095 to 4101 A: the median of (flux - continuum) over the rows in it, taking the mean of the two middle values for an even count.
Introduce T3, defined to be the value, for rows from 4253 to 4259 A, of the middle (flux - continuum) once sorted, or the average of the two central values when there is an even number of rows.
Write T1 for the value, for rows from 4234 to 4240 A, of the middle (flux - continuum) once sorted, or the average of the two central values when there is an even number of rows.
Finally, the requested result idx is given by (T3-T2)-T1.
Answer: 1.0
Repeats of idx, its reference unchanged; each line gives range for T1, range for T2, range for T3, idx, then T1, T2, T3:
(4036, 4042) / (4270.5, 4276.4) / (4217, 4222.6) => -0.4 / 2.0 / -0.1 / 1.5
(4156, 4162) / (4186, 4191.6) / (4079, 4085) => 2.6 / -1.7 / 0.0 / 0.9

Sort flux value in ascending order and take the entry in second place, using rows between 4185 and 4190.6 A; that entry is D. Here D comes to 9.846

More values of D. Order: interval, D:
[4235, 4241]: 10.24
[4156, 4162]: 8.229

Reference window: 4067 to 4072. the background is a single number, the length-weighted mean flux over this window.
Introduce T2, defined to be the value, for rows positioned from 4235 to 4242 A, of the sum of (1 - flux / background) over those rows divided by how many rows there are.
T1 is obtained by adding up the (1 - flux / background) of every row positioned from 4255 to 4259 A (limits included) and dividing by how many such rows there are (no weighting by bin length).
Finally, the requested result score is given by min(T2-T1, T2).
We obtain -0.06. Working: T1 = 0.05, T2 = -0.01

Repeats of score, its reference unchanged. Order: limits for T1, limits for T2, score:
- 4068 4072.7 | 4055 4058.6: 0.21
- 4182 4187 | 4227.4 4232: 0.01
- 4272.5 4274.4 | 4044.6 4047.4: 0.01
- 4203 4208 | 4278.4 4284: -0.07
